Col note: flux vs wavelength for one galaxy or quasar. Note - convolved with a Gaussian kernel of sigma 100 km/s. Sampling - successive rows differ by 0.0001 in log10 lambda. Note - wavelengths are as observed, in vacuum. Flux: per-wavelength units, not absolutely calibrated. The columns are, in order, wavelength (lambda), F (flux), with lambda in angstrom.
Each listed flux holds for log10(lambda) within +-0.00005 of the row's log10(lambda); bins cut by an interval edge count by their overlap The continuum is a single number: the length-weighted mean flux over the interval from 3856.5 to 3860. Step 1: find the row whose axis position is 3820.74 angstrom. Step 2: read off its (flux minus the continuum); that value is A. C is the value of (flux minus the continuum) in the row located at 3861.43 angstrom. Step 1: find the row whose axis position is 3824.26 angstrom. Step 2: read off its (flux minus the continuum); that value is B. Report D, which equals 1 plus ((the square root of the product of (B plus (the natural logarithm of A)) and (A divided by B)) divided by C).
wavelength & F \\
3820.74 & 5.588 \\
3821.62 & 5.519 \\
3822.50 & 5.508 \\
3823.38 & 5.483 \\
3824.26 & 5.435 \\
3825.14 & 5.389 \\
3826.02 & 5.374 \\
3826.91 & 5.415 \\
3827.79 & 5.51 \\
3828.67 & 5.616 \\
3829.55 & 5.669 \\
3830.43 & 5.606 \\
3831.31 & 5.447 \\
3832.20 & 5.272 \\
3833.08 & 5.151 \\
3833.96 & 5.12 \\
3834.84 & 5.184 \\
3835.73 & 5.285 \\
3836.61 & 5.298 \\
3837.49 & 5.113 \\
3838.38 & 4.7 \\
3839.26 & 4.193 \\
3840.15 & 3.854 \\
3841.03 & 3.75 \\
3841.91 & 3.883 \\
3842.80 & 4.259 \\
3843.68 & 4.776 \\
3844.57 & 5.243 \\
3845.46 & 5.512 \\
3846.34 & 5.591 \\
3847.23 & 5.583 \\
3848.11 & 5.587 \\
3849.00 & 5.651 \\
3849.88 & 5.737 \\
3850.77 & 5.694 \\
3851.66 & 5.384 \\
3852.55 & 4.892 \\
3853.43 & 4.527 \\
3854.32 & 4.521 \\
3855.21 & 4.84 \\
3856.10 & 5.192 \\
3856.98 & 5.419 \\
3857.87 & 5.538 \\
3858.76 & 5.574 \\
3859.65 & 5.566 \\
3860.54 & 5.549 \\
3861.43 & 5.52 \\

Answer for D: -350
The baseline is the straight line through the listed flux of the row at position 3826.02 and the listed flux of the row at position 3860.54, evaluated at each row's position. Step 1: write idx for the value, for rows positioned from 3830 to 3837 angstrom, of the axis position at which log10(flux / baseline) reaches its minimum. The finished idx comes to 3833.96 angstrom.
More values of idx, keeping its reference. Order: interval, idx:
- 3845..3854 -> 3853.43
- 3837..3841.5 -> 3841.03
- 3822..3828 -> 3826.02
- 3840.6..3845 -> 3841.03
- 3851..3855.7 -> 3854.32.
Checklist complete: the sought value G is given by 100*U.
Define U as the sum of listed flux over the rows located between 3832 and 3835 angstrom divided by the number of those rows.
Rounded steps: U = 5.18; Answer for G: 518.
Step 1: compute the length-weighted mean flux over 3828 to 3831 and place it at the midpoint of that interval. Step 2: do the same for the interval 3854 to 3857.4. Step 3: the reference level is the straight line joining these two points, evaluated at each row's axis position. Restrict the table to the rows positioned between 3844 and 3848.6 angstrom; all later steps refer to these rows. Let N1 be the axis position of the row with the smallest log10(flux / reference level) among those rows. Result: 3844.57 angstrom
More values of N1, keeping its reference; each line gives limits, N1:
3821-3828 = 3825.14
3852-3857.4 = 3853.43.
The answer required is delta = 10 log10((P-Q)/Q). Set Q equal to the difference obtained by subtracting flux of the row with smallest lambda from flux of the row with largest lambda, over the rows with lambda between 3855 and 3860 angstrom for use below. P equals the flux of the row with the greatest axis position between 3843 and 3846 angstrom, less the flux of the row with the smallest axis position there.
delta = -19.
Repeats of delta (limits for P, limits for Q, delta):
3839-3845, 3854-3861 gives -17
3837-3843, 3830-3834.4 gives -1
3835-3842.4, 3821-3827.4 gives 11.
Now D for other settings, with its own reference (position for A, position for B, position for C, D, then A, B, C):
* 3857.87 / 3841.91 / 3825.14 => -1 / 0.014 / -1.64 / -0.14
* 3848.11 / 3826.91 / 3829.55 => 10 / 0.063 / -0.11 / 0.14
